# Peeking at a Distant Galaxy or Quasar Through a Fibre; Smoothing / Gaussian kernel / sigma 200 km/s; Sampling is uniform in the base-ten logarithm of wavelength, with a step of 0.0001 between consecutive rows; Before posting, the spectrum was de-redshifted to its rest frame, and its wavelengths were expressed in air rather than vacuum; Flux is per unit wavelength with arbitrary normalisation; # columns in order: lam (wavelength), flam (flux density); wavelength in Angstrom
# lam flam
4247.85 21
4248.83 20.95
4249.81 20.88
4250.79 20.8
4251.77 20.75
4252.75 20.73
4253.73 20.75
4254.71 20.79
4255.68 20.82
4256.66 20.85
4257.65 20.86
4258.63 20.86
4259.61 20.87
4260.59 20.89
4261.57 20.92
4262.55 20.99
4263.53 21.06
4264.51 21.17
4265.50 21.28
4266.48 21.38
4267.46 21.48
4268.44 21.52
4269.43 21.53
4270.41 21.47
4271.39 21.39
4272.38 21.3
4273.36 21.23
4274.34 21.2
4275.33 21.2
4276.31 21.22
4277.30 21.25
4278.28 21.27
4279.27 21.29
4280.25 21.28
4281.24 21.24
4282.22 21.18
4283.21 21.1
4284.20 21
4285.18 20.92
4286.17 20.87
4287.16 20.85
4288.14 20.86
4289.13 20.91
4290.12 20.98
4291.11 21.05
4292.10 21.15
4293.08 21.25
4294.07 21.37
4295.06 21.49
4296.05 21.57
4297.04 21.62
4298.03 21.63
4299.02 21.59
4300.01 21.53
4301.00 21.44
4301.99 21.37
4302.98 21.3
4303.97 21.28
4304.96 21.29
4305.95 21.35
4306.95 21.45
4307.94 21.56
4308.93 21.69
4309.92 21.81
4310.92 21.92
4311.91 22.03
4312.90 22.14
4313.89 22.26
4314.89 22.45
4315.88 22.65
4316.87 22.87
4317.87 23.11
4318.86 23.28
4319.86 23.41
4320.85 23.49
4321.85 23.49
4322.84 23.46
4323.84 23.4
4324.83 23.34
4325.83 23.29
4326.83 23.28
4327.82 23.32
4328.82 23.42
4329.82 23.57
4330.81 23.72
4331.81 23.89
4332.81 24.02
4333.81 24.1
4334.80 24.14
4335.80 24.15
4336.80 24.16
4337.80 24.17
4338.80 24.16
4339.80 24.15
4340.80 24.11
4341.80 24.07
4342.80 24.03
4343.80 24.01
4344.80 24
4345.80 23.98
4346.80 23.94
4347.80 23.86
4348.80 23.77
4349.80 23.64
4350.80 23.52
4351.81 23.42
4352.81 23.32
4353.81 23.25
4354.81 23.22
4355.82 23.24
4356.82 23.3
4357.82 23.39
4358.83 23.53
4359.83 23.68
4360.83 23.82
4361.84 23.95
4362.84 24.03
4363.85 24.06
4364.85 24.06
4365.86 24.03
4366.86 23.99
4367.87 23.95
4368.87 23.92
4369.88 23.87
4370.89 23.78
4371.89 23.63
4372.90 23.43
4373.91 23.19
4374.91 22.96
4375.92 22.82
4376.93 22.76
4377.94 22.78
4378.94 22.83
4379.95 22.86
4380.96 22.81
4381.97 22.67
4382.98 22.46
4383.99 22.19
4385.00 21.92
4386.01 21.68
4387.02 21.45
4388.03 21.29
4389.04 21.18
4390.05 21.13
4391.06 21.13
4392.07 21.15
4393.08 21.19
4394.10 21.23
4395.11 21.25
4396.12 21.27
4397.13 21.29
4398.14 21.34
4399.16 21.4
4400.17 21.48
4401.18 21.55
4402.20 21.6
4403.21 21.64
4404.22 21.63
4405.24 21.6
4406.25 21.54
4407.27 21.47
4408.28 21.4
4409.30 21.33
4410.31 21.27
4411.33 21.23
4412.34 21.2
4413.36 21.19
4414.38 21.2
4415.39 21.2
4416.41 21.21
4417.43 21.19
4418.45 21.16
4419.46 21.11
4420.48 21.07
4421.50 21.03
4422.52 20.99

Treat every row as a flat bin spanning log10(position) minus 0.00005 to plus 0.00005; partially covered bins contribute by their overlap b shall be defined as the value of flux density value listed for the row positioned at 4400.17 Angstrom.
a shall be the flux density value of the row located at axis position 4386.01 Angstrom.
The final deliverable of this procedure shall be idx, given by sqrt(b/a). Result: 1.00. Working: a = 21.68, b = 21.48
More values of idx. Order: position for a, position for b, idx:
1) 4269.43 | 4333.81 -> 1.06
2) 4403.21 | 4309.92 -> 1.00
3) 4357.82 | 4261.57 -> 0.95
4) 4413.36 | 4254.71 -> 0.99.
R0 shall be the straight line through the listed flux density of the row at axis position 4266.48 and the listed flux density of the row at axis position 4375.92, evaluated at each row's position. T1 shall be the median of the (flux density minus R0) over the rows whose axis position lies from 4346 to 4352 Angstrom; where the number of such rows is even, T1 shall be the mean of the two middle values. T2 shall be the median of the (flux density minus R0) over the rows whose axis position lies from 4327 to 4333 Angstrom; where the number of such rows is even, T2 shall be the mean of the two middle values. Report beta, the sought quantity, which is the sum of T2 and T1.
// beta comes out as 2.7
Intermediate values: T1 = 1.2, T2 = 1.4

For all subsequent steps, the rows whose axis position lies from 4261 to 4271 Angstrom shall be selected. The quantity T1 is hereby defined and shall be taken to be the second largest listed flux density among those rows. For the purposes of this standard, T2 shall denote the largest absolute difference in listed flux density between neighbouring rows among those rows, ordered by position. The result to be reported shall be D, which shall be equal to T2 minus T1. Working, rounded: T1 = 21.52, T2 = 0.11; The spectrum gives -21.4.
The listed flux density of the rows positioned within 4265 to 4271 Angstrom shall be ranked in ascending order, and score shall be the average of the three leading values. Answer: 21.4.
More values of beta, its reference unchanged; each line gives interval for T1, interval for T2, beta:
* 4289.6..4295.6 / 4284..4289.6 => -1.3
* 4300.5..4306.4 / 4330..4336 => 1.2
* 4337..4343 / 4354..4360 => 2.5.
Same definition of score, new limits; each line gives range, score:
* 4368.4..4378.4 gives 22.8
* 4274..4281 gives 21.2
